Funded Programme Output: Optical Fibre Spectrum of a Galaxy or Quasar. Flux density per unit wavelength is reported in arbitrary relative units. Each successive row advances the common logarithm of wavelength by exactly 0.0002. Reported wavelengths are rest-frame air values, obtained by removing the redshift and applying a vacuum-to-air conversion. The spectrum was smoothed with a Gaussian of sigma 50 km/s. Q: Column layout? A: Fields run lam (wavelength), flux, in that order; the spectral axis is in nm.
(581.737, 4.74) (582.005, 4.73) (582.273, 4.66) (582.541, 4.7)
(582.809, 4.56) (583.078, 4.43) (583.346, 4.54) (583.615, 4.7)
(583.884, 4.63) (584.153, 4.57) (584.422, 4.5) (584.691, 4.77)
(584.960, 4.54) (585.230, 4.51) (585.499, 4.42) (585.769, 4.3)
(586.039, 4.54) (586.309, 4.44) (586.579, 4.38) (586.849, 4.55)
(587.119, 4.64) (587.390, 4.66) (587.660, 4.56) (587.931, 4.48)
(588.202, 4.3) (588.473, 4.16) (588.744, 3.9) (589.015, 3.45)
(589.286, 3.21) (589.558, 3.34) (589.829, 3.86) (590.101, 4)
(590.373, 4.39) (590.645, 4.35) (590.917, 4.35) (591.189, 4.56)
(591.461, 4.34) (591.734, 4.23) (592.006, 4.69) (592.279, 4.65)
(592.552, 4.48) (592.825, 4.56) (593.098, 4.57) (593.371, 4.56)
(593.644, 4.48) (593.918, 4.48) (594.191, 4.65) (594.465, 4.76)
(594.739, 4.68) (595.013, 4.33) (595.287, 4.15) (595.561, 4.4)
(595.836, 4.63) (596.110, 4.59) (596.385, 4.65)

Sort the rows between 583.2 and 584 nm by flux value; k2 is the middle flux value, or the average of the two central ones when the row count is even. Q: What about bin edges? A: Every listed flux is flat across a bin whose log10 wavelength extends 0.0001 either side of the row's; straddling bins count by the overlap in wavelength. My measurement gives 4.63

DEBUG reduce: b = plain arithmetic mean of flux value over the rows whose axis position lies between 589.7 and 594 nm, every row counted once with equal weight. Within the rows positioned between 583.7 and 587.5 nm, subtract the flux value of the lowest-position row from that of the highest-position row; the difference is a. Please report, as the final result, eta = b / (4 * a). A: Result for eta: 37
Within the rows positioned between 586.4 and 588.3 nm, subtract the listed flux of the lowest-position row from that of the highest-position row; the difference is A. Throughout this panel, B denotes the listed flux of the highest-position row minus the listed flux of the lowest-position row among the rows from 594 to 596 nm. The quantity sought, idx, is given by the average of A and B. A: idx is -0.05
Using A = -0.1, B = -0.02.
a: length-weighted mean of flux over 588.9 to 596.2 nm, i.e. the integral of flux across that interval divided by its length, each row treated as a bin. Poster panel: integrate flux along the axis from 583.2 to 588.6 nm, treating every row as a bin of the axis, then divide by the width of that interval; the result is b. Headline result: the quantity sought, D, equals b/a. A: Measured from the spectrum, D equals 1.04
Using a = 4.33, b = 4.51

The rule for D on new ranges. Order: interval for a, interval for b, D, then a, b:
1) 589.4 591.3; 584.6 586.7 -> 1.09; 4.10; 4.48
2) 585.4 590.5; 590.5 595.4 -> 1.07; 4.19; 4.49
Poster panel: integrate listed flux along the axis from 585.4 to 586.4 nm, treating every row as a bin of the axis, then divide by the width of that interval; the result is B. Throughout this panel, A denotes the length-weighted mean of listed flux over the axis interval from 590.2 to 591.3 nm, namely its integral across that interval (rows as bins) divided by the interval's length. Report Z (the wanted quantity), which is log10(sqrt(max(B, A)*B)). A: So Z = 0.646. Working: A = 4.40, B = 4.42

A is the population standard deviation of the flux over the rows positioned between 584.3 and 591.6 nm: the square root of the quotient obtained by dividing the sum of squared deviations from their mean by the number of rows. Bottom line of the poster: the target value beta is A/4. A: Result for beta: 0.099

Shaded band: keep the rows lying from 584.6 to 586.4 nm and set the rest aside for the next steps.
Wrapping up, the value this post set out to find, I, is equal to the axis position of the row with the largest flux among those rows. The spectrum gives 584.691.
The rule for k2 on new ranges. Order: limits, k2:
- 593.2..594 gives 4.48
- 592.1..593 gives 4.56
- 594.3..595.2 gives 4.68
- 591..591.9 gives 4.34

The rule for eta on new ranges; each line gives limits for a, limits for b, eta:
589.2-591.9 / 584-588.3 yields 1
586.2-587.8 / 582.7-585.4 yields 10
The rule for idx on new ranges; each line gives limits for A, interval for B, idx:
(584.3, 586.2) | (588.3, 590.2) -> -0.06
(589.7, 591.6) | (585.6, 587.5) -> 0.42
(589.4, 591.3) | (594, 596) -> 0.60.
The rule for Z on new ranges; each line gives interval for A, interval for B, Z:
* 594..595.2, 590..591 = 0.646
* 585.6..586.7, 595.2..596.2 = 0.648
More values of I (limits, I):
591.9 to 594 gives 592.006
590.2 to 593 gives 592.006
